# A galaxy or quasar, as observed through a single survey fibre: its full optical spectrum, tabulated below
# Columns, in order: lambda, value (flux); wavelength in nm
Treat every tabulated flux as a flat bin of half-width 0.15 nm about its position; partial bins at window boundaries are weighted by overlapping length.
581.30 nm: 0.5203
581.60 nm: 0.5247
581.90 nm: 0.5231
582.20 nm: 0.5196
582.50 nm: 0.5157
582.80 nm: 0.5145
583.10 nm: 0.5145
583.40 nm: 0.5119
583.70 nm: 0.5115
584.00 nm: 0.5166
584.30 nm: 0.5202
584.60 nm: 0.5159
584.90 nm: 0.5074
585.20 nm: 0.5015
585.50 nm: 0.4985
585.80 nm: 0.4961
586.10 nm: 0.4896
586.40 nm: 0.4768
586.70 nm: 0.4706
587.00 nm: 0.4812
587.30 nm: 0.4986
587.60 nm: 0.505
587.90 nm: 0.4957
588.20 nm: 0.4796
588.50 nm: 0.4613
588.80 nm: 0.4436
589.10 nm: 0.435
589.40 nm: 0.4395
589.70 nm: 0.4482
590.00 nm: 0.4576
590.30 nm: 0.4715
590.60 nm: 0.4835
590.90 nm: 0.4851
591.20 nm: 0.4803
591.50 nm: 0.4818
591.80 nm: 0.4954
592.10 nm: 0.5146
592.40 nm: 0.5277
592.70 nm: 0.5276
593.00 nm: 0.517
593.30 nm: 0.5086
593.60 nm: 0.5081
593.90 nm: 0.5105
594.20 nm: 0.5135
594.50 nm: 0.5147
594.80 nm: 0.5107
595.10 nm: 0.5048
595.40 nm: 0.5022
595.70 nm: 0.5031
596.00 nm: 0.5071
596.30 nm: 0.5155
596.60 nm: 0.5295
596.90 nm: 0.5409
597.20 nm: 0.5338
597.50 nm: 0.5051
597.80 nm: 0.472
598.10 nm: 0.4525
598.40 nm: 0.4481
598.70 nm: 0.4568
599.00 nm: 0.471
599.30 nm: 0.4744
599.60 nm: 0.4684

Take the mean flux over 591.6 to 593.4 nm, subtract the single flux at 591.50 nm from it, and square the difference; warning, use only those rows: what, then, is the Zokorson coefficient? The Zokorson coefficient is 0.0011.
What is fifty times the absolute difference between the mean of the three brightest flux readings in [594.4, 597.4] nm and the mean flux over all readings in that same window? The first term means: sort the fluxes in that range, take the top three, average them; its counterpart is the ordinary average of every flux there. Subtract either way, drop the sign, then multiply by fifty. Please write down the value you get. 0.9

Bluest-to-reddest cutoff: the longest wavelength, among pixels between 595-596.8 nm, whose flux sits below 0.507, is 595.70 nm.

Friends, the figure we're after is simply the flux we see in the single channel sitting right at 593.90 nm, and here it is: 0.5105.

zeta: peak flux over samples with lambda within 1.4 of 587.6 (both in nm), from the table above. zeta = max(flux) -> 0.505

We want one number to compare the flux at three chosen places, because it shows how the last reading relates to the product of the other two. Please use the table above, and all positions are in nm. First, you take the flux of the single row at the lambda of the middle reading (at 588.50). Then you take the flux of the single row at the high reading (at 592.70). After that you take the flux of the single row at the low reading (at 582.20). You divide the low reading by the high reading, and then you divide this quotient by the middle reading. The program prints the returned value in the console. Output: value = 2.13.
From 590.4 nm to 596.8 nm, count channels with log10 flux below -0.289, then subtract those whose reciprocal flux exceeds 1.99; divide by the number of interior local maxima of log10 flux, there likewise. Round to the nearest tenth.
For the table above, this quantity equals 2.7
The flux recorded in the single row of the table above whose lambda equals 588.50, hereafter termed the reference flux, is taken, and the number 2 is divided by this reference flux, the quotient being 4.34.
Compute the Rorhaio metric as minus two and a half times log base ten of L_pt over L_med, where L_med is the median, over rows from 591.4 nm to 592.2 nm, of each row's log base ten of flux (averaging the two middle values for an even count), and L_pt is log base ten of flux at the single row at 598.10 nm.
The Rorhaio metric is -0.13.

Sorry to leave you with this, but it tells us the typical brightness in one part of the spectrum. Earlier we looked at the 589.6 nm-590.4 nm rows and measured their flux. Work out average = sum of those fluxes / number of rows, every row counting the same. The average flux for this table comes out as 0.459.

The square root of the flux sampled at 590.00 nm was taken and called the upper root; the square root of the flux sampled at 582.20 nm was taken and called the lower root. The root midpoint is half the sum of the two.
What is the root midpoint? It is 0.699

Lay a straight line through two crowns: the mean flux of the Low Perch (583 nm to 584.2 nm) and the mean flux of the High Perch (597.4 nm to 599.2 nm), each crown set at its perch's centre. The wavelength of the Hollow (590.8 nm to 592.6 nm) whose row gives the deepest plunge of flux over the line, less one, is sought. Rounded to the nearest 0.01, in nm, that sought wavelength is 591.20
